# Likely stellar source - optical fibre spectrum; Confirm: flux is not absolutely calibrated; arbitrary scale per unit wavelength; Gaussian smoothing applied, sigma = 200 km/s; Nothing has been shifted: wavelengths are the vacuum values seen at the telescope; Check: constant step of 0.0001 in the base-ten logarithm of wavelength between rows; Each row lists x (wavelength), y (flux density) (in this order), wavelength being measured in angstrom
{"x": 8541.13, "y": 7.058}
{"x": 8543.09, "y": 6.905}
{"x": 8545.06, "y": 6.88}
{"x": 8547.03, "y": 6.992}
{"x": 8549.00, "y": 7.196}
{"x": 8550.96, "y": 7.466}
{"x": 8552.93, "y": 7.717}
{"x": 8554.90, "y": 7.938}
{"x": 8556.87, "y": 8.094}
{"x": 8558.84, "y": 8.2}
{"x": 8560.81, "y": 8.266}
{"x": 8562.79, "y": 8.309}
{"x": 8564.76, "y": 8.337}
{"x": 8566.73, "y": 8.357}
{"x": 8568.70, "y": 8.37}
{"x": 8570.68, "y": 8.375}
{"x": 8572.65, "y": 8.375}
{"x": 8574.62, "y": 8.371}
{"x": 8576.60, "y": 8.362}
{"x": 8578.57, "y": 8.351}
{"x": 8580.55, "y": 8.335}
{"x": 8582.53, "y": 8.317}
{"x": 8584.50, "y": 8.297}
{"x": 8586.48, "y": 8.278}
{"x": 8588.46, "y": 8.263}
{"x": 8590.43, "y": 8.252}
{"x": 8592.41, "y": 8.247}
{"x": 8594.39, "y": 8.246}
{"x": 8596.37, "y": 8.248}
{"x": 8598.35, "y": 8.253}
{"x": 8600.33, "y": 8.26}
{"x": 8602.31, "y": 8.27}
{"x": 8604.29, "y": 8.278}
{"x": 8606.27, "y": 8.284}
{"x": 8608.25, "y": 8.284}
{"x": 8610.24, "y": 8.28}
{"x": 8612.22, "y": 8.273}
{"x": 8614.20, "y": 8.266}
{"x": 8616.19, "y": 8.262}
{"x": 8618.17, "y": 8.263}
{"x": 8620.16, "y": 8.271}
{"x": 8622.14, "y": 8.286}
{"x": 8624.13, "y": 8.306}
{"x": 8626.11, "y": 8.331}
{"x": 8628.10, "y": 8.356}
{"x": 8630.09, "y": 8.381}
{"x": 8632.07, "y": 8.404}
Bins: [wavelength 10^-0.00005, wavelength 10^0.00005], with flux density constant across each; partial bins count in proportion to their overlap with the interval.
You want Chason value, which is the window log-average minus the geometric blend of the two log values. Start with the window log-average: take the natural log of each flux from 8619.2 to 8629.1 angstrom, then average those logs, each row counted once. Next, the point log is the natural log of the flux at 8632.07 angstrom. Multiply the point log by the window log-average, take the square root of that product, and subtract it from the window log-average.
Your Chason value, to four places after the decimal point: -0.0056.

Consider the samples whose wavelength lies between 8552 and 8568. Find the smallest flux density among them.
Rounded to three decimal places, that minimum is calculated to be 7.717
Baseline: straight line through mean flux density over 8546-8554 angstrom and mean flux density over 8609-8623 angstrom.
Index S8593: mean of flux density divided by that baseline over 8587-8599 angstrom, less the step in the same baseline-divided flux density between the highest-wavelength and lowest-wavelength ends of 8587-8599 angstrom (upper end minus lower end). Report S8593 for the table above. 1.06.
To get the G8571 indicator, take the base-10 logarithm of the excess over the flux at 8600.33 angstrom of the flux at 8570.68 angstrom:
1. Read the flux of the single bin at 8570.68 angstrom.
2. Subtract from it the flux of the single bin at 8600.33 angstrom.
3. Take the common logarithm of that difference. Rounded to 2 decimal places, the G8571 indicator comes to -0.94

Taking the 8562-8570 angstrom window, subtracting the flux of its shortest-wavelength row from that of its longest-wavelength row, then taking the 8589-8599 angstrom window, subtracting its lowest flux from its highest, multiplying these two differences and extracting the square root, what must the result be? 0.021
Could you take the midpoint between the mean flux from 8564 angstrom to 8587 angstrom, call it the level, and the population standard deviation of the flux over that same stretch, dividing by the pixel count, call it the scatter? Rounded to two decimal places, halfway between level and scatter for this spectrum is 4.19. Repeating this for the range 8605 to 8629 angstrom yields 4.16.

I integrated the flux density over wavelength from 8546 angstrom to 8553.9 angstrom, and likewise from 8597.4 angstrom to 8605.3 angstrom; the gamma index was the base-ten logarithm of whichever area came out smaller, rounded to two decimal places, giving 1.76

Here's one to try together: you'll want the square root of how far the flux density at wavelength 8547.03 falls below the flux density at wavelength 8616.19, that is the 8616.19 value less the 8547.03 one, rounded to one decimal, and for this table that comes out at 1.1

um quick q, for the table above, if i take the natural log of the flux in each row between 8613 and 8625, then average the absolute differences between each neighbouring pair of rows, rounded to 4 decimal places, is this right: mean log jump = 0.0012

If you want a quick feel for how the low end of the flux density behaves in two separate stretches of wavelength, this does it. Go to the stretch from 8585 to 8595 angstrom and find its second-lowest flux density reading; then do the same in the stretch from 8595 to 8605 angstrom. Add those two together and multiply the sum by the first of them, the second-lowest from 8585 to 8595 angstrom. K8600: 136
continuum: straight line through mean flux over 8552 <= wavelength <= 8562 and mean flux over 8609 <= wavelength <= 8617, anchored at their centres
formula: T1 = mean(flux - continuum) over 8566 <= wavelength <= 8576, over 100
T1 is 0.0027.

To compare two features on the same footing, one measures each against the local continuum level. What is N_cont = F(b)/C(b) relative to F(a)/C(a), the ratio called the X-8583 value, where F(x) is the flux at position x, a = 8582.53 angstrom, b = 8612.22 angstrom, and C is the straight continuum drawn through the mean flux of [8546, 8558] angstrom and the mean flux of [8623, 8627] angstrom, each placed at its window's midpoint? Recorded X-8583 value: 0.96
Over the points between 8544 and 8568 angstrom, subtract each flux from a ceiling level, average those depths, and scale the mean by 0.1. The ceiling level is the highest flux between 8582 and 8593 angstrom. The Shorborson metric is 0.050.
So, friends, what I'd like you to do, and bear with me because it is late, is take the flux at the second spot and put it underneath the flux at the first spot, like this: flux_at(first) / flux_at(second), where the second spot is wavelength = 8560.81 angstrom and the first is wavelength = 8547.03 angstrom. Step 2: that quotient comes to 0.85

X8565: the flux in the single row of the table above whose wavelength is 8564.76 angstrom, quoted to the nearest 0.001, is 8.337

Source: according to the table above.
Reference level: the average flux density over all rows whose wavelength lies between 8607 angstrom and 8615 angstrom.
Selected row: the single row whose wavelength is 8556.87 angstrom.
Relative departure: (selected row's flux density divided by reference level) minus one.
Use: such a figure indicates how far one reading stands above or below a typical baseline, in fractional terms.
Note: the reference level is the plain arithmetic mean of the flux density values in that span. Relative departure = -0.022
